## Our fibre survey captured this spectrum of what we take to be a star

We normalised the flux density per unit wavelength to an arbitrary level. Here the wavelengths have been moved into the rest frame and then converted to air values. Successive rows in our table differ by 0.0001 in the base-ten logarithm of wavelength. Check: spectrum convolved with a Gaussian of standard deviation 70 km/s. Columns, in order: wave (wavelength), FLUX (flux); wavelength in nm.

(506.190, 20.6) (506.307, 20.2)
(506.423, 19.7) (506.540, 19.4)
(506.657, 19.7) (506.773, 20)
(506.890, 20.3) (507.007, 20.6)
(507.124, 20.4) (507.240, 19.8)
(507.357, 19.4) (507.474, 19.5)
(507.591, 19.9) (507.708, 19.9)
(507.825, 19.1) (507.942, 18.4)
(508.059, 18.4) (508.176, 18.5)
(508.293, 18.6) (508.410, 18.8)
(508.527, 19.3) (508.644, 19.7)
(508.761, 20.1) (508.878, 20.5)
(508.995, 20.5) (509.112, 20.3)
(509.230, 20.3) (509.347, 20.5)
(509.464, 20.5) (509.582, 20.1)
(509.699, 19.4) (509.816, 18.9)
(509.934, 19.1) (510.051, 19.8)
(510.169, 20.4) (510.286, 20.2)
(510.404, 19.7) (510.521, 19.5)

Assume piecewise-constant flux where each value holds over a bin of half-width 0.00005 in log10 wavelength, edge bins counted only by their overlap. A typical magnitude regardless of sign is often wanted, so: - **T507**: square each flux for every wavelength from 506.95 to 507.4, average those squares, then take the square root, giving 20.1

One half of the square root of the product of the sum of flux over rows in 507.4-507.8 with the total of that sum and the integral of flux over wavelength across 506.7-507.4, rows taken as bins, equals 33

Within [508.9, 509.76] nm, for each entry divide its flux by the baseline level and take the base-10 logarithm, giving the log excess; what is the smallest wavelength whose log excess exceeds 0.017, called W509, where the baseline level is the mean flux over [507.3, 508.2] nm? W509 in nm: 508.995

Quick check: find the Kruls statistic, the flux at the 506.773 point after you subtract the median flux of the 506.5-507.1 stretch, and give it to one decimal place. 0.0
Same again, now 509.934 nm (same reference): -0.9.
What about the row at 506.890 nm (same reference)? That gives 0.3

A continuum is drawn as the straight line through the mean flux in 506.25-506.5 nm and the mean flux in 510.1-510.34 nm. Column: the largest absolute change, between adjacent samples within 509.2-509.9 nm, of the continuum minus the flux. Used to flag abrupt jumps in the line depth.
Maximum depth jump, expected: 0.71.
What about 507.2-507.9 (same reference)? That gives 0.81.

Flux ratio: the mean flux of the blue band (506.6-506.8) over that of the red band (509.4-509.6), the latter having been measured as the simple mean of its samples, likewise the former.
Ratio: 0.98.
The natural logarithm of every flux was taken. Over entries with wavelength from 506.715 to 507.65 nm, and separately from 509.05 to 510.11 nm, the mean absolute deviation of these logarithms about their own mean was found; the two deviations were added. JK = 0.043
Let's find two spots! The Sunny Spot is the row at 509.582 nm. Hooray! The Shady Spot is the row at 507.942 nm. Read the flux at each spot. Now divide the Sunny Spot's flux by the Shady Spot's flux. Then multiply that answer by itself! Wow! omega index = 1.19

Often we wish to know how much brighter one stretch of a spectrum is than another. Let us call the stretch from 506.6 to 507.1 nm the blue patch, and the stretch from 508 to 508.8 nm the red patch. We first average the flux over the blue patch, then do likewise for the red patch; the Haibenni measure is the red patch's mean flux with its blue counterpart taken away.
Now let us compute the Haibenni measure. -1.1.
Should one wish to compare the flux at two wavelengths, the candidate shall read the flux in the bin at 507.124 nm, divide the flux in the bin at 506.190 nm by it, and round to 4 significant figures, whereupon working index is 1.010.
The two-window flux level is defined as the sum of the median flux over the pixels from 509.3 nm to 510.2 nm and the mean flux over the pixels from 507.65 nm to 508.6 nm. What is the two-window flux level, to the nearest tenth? 38.8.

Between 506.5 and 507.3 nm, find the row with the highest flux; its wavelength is 507.007 nm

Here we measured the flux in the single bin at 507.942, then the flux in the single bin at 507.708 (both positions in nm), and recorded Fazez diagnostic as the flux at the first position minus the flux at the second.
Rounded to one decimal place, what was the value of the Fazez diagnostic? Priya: -1.5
